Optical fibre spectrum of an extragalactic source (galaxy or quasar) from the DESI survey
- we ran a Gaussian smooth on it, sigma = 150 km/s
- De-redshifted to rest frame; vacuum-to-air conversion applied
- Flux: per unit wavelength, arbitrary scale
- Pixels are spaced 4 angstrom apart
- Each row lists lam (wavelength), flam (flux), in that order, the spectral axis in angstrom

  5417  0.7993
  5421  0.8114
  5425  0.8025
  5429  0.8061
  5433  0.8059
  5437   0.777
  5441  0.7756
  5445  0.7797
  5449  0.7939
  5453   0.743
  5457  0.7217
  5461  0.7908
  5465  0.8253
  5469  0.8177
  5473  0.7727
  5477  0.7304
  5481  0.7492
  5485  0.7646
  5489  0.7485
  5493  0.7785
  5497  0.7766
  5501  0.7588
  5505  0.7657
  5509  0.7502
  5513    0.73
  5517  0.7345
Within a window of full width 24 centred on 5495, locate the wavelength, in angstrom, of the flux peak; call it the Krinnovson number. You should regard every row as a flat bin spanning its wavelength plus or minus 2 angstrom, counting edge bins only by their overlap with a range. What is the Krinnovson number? 5493 angstrom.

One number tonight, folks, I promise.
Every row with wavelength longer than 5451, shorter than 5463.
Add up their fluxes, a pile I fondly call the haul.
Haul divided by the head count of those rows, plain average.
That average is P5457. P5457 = 0.752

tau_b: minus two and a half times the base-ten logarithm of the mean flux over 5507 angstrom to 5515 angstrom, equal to 0.33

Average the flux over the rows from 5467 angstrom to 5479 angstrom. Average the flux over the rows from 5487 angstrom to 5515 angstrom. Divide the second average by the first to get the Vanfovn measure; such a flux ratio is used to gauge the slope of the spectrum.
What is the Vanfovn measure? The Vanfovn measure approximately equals 0.98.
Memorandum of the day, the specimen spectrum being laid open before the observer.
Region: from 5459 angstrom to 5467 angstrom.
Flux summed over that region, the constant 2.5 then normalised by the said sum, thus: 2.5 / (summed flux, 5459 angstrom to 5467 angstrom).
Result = 1.5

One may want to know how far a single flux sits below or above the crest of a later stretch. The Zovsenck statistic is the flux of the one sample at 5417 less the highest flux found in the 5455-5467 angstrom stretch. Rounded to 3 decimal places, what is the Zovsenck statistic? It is -0.026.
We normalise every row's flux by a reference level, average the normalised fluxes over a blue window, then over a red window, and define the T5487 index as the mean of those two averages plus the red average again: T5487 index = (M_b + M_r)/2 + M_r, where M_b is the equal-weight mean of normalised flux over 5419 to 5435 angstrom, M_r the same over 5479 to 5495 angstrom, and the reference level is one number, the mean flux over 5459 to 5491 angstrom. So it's 1.99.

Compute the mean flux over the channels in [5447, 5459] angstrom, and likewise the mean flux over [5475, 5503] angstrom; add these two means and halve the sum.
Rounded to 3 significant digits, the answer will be 0.755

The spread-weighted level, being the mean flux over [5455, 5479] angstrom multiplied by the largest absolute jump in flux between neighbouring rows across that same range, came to 0.054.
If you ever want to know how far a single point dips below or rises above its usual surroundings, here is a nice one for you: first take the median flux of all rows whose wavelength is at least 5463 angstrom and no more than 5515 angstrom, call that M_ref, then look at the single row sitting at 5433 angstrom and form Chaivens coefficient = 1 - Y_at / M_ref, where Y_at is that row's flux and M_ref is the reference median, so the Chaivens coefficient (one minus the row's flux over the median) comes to -0.05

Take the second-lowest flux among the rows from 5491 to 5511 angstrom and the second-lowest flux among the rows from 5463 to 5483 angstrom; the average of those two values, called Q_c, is 0.754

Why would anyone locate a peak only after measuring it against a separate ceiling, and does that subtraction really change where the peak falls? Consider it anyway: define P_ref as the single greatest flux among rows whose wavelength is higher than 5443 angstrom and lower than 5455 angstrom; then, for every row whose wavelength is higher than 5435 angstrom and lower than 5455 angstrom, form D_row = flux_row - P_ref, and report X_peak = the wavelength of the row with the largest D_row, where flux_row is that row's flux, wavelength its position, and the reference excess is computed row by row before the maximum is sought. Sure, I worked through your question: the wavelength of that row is 5449 angstrom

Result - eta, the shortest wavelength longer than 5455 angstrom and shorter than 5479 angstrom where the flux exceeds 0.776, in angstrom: 5461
